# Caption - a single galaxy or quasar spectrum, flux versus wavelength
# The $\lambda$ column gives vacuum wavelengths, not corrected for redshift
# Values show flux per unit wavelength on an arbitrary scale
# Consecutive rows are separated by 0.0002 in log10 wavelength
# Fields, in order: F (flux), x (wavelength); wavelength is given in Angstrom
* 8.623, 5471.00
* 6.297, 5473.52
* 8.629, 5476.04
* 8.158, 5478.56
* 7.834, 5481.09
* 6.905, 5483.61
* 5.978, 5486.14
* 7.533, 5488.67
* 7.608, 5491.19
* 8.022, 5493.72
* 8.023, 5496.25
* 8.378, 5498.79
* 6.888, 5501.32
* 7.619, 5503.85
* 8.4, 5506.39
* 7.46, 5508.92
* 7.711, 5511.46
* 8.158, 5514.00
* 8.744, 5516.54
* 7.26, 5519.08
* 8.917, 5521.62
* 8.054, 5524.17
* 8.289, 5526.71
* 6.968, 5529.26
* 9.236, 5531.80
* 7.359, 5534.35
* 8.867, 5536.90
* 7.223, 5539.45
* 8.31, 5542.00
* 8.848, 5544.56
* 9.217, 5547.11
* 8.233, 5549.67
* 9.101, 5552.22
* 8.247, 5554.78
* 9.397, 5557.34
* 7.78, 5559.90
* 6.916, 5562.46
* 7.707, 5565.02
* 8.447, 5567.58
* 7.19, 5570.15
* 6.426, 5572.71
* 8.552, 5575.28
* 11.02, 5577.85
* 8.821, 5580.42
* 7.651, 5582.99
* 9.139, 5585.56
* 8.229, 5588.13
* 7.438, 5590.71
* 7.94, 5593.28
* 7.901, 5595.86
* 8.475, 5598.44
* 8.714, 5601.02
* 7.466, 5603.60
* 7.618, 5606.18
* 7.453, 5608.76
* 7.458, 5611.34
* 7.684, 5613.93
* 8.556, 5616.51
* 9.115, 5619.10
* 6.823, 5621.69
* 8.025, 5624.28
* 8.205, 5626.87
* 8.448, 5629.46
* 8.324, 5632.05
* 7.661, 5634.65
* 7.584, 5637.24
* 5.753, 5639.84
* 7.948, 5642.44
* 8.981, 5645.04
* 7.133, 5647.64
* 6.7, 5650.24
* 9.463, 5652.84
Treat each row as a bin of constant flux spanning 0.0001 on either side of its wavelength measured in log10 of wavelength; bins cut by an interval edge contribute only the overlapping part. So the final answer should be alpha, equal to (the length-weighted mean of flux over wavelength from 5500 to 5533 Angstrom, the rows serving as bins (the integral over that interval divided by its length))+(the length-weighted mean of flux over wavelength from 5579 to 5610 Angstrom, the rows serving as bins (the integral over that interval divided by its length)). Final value 16.1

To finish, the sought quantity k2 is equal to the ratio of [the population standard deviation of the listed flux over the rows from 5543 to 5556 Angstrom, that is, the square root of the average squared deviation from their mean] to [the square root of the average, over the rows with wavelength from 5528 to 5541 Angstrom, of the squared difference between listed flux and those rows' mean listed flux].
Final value 0.4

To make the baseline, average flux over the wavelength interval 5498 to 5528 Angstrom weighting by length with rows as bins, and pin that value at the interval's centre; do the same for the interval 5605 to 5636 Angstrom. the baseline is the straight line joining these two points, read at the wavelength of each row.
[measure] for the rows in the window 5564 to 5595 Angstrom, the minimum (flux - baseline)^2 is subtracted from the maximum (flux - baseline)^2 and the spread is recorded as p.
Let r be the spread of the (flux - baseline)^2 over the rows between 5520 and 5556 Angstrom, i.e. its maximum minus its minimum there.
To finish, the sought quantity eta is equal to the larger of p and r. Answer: 9.3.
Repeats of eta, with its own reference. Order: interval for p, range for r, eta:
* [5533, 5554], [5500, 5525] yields 1.5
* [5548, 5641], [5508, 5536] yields 9.3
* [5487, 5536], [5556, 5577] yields 2.3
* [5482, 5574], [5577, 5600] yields 9.3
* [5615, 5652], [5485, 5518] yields 4.8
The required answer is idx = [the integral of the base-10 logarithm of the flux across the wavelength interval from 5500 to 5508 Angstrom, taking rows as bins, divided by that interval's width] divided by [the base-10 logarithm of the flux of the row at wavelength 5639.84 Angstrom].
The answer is 1.16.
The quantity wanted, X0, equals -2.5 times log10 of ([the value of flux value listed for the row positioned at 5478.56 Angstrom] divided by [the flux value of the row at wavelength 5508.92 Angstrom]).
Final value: -0.10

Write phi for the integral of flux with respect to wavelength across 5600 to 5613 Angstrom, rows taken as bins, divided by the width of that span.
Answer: 7.72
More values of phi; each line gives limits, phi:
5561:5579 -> 8.01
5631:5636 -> 7.97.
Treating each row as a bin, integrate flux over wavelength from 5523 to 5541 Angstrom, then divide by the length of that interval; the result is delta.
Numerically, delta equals 8.0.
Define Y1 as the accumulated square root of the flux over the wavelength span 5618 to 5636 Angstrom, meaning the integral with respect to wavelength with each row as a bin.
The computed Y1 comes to 51.1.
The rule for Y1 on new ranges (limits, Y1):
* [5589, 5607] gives 50.7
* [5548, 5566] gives 51.6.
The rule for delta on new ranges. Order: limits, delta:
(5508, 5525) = 8.1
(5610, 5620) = 8.2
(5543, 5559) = 8.8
